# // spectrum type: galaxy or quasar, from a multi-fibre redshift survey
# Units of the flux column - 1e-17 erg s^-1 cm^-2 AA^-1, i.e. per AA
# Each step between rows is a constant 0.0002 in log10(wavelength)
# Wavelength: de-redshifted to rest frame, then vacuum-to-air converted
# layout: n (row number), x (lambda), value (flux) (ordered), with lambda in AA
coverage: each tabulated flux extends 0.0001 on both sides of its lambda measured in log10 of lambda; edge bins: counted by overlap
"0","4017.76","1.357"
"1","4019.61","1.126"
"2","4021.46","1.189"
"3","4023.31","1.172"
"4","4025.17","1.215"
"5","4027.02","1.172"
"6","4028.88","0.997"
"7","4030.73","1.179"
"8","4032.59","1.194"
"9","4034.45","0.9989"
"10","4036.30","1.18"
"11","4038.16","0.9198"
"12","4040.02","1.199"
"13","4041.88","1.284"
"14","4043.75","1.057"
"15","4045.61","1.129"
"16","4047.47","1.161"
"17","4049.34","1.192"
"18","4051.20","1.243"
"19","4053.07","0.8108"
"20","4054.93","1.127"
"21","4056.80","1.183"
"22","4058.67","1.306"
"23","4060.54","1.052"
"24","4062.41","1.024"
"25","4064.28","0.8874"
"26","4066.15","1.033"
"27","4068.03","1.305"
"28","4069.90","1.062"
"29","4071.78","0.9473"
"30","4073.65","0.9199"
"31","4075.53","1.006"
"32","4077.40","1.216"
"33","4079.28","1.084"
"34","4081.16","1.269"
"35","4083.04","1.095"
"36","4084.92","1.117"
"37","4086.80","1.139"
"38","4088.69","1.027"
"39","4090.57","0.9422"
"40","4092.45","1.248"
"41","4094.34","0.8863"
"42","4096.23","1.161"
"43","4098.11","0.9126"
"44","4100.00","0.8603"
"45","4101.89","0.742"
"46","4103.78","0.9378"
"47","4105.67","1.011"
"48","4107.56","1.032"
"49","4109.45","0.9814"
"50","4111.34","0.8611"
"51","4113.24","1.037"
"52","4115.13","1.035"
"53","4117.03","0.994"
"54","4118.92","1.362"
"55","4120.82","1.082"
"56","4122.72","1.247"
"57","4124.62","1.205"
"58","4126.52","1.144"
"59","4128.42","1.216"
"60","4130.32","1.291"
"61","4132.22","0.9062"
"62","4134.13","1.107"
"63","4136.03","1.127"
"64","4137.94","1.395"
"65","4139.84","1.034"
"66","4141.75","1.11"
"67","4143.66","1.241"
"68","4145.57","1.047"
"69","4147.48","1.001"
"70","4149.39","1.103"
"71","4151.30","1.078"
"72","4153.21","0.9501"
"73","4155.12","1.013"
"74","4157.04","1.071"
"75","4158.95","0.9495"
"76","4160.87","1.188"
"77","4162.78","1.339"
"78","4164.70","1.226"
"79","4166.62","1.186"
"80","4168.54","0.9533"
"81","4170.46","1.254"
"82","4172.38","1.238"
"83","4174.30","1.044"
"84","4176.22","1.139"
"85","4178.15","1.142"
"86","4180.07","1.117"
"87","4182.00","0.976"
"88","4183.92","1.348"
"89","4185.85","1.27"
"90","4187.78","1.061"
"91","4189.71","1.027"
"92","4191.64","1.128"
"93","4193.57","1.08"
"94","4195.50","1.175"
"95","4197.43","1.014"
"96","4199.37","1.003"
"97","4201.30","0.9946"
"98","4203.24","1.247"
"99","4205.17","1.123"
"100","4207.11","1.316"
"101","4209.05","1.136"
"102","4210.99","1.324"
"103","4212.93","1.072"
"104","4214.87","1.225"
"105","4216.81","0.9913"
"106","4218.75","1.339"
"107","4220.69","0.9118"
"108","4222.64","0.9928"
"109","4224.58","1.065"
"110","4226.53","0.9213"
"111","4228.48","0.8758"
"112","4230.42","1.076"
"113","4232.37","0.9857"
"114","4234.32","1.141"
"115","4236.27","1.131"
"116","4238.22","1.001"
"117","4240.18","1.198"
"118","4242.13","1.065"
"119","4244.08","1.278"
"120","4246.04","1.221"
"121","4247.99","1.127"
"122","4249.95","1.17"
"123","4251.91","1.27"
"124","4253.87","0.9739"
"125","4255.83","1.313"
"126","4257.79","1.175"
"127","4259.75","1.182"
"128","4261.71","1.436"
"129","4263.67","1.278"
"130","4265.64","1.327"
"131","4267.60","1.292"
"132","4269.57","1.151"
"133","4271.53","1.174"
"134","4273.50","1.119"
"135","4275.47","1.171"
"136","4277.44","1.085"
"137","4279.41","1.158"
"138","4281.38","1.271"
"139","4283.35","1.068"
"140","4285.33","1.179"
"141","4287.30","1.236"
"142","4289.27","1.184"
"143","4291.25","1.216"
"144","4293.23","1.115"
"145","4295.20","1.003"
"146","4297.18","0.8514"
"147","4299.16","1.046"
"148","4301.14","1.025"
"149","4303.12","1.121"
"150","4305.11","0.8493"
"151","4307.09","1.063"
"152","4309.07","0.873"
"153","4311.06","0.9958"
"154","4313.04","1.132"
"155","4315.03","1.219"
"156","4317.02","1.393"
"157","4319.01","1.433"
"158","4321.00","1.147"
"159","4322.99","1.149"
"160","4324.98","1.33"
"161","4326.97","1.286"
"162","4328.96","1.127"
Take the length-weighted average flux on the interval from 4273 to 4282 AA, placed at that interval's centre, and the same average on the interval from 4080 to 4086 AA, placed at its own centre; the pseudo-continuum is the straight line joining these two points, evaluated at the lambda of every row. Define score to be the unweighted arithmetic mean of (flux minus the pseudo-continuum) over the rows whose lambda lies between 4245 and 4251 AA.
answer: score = 0.01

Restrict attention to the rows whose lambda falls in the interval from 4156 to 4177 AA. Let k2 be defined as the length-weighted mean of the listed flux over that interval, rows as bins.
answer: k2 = 1.14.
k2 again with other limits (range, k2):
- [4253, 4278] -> 1.21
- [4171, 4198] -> 1.13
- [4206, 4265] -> 1.14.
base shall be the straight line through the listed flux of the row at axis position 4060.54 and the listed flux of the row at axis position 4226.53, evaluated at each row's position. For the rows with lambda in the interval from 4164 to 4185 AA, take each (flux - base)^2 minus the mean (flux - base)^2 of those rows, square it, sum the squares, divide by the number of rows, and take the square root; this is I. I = 0.04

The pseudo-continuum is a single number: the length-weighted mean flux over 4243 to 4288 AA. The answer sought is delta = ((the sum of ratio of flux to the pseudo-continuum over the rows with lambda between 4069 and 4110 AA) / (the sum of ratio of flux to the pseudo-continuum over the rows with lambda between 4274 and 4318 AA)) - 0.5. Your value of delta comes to 0.43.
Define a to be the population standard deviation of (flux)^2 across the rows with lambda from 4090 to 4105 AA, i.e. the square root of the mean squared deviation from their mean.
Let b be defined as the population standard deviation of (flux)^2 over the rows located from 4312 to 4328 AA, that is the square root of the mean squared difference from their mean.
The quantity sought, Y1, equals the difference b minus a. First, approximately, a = 0.312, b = 0.280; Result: -0.03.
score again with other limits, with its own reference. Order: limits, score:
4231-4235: -0.09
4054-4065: -0.06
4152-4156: -0.18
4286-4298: -0.06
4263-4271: 0.10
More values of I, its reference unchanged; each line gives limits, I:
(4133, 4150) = 0.05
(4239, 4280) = 0.06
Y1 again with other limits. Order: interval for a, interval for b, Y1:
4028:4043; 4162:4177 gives 0.00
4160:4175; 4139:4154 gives -0.08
